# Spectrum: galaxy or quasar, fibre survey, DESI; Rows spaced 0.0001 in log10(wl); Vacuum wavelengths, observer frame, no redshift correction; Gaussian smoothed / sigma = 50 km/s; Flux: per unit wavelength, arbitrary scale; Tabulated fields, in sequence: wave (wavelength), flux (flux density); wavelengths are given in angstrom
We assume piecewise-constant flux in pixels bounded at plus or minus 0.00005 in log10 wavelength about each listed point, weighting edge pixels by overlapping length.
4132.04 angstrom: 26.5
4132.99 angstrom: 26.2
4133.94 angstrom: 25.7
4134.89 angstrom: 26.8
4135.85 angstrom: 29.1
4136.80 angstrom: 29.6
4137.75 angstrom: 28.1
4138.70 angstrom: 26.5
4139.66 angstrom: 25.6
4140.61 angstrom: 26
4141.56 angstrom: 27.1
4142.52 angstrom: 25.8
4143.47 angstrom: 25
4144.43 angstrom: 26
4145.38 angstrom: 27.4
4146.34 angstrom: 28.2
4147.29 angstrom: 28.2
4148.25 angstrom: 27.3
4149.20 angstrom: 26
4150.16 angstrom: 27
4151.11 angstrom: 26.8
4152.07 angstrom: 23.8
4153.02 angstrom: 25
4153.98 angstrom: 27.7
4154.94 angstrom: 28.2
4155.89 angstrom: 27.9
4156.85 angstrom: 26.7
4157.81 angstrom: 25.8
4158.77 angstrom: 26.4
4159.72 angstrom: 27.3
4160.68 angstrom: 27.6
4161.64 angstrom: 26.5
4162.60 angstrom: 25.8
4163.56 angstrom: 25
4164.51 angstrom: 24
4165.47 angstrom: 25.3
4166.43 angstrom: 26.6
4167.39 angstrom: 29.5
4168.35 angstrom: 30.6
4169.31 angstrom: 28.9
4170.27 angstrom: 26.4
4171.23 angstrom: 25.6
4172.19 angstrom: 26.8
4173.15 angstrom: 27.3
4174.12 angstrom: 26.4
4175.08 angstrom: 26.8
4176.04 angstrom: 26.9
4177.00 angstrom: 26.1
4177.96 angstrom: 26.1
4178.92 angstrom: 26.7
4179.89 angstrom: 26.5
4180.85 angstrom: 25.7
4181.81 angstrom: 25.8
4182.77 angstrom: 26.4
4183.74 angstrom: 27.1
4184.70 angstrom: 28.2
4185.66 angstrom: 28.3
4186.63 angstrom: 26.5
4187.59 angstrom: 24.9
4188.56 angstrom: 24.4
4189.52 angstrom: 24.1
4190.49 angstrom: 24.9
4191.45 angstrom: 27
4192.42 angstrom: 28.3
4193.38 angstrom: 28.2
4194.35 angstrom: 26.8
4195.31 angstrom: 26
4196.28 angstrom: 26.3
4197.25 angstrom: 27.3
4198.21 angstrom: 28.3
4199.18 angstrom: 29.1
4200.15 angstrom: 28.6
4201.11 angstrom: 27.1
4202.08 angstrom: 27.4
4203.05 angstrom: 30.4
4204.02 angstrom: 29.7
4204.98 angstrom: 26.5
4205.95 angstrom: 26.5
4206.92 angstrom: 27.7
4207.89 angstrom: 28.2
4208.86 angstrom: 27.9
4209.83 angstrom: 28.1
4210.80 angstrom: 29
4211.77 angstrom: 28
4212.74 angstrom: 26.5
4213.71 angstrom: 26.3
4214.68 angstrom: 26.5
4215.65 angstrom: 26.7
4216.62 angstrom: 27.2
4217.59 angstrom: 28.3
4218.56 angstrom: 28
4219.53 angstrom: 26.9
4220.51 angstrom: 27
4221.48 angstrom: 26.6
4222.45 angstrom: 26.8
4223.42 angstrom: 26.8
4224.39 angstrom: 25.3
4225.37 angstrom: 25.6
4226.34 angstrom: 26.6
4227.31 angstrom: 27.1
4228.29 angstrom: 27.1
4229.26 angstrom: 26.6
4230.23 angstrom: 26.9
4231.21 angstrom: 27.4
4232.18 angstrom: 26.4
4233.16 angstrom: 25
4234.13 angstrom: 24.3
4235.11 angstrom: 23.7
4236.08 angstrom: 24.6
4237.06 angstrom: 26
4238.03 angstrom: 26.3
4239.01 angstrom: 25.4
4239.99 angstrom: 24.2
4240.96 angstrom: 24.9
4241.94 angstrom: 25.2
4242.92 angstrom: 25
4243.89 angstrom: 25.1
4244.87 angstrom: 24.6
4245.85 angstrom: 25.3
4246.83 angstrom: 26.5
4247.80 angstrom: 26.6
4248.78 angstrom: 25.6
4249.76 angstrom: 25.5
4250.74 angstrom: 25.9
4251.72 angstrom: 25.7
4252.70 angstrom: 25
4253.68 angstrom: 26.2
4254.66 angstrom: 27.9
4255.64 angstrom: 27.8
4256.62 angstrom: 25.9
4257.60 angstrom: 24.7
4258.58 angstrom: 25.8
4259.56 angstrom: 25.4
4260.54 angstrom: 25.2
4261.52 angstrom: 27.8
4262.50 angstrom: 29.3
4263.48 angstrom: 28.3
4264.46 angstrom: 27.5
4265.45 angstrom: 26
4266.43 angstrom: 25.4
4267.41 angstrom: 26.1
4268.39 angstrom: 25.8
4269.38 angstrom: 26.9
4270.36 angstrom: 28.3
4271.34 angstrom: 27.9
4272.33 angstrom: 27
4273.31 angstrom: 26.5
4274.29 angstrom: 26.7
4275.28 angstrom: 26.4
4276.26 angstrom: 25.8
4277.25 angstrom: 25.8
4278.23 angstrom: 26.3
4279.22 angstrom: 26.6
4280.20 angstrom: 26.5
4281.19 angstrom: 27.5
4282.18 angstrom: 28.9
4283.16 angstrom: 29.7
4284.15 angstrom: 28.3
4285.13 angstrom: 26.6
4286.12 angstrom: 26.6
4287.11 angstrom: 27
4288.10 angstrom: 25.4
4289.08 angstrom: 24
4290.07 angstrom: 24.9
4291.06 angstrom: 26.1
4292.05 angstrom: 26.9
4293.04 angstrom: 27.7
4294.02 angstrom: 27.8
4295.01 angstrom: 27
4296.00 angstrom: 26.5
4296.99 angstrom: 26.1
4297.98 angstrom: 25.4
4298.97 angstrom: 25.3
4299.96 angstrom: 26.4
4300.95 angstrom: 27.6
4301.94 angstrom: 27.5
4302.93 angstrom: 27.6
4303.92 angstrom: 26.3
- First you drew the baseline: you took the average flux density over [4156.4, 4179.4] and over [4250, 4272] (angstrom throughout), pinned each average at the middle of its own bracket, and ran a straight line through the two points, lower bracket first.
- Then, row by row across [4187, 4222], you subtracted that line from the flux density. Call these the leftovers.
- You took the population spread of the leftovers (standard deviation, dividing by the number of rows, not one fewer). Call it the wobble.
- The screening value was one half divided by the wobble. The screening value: 0.36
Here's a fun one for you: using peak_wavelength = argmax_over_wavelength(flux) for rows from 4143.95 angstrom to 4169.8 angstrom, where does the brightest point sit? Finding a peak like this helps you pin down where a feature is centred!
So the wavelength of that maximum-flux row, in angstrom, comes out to 4168.35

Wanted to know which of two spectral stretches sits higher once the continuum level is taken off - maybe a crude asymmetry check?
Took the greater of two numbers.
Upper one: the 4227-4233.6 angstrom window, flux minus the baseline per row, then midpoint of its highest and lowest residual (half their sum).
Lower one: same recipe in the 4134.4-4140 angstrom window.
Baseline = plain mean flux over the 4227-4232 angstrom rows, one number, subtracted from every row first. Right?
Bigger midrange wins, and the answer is 0.6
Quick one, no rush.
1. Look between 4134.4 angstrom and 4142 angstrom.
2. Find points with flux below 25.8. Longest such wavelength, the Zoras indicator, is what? 4139.66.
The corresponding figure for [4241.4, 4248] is 4245.85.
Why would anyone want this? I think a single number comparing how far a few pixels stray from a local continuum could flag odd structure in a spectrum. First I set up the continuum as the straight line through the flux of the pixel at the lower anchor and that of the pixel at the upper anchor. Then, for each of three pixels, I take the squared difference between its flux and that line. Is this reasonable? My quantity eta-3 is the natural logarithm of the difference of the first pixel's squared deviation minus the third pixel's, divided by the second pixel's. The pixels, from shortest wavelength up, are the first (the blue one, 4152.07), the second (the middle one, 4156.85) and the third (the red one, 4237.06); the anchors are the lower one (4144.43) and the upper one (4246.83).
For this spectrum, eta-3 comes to 2.5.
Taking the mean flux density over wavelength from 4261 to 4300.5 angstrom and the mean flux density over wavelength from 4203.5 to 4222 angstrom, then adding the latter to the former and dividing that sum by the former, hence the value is 2.025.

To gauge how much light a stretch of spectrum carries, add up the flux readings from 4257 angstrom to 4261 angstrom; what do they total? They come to 101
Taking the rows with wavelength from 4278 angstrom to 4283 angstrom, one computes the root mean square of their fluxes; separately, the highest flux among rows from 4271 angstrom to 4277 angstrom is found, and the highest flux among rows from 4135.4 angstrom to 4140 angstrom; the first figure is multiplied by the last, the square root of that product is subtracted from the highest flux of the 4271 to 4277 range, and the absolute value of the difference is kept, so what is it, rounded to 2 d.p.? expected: 0.46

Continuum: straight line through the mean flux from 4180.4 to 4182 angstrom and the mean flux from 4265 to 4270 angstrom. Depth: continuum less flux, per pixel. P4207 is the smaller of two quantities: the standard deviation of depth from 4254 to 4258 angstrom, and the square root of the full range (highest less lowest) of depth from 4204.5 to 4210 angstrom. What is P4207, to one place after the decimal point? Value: 1.3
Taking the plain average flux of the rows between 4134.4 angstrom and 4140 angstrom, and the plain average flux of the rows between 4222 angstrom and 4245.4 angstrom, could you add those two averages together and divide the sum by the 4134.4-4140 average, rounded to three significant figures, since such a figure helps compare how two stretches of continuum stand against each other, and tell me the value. 1.93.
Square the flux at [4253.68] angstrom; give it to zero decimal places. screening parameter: 686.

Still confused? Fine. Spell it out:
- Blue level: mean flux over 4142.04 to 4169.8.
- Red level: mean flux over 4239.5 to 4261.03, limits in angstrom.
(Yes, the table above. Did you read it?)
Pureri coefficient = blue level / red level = 1.04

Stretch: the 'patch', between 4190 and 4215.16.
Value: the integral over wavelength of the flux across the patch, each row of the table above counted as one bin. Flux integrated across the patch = 693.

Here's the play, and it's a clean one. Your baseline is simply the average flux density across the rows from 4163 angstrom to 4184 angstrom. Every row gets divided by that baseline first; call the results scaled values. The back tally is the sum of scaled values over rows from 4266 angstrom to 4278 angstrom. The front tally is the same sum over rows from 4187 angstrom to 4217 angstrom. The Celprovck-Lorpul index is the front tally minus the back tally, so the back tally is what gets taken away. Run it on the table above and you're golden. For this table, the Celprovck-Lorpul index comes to 20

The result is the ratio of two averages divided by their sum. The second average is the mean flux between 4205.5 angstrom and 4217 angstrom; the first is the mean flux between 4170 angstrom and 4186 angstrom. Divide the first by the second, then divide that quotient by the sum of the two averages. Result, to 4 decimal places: 0.0180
